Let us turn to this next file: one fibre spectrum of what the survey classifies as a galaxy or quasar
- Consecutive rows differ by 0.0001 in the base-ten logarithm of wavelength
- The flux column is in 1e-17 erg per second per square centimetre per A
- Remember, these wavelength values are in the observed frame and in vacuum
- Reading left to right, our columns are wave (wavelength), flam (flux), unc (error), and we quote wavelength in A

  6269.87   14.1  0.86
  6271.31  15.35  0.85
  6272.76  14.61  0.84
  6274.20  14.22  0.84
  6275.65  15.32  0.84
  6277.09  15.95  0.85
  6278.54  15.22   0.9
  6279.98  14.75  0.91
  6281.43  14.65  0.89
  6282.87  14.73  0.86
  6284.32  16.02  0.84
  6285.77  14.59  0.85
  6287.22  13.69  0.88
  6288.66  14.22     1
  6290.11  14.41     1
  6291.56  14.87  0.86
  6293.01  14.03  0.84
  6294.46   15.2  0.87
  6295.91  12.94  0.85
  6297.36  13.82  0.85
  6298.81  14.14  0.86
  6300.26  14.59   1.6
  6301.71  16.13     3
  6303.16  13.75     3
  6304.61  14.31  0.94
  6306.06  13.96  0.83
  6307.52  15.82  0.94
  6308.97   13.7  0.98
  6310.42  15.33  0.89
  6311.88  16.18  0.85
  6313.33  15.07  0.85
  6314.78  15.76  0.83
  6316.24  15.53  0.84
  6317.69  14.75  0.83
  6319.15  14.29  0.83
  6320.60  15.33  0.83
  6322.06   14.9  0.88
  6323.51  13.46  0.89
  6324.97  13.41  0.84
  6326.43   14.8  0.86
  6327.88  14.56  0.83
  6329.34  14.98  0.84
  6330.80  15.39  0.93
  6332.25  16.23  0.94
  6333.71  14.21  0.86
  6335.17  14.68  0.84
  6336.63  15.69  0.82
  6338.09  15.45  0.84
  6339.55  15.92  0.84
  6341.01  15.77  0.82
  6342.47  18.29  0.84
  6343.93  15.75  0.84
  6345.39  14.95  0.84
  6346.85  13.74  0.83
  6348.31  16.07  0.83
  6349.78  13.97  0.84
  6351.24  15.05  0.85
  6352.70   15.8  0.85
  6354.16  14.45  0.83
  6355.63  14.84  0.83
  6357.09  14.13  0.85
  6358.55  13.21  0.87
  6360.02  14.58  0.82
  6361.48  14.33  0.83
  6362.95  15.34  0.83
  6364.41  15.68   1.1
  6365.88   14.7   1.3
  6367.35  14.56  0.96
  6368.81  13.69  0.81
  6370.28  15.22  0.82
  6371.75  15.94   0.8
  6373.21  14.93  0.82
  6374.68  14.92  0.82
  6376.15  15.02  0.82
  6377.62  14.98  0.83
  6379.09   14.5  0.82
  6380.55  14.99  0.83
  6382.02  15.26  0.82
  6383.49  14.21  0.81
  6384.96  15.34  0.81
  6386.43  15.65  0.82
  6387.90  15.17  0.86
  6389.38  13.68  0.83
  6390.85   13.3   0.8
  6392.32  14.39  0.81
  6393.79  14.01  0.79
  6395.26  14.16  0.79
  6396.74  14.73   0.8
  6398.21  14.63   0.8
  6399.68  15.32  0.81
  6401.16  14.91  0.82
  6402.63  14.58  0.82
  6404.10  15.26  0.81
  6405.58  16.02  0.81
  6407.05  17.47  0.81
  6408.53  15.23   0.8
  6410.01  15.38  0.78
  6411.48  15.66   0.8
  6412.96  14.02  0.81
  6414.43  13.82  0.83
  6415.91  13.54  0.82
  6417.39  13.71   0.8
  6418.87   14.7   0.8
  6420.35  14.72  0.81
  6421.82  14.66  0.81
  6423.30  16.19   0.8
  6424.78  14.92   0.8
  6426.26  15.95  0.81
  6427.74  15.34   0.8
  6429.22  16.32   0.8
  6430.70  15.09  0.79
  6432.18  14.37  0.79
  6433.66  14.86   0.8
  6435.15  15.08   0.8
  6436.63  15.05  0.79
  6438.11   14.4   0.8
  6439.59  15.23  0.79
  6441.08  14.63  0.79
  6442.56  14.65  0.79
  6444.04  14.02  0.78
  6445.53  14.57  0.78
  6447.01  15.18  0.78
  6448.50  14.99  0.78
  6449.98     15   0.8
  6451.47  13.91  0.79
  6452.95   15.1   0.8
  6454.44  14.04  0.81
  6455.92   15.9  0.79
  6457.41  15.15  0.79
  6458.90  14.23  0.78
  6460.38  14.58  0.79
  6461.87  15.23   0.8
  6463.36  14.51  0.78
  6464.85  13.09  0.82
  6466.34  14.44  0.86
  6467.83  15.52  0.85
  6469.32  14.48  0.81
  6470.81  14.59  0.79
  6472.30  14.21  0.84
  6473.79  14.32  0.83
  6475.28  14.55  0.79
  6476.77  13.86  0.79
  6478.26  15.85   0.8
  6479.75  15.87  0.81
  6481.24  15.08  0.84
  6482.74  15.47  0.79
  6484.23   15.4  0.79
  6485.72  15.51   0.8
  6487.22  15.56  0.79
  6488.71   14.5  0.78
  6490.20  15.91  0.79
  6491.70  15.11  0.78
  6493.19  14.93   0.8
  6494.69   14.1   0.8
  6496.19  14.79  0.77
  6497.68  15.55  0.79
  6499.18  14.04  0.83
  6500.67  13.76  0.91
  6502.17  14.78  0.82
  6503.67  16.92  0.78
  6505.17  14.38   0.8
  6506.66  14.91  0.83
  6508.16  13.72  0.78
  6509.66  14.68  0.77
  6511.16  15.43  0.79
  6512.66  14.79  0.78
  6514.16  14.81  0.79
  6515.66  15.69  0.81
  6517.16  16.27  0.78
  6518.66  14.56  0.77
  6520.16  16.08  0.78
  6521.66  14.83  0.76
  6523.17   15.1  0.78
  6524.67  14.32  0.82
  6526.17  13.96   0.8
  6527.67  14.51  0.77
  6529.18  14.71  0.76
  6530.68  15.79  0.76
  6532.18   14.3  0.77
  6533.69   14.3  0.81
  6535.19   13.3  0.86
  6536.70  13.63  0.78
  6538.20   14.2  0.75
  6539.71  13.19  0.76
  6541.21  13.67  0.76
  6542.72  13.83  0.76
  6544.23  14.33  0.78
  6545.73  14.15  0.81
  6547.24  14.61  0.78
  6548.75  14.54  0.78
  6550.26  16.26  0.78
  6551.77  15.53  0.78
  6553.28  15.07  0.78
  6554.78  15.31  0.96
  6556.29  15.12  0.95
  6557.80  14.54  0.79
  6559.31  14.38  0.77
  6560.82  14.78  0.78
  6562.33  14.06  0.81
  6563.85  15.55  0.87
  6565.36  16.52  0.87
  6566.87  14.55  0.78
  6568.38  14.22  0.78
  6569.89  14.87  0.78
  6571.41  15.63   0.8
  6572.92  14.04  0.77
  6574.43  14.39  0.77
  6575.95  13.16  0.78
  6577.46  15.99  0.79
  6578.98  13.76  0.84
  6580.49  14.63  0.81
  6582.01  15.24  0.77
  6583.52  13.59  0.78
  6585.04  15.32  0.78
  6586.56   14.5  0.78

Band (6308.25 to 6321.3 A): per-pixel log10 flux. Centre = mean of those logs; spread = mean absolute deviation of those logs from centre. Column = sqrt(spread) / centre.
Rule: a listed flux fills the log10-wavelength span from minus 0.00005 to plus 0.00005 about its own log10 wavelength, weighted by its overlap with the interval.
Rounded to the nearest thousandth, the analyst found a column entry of 0.110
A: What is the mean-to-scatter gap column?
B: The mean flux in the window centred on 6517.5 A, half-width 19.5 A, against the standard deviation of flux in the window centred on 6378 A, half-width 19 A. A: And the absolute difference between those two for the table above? 14.1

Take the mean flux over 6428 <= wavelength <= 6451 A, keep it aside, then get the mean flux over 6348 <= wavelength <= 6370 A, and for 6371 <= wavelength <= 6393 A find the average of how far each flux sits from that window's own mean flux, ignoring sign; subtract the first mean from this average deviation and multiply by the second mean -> -211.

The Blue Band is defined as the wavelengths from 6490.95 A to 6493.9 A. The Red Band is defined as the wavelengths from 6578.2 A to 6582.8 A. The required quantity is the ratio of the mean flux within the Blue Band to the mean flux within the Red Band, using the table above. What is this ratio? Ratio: 1.03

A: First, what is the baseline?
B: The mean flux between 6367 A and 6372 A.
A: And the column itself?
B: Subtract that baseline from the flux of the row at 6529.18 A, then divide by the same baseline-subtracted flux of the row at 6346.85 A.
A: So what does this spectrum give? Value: 0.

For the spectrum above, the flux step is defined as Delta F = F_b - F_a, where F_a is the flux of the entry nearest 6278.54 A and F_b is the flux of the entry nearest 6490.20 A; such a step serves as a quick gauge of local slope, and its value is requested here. 0.7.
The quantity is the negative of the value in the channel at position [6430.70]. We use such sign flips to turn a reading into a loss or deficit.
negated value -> -15.1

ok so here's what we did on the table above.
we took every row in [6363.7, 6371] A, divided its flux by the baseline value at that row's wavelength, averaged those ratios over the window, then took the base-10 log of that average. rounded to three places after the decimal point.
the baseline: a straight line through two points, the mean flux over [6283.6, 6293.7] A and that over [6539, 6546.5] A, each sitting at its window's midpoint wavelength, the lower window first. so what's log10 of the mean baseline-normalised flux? 0.013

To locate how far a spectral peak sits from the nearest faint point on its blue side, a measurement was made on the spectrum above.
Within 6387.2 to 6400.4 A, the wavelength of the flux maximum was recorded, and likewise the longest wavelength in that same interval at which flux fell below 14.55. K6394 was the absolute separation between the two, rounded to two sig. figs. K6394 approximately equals 4.4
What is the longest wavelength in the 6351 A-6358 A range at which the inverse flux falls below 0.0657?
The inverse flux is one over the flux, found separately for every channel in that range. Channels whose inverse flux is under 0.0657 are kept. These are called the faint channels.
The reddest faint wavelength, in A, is 6352.70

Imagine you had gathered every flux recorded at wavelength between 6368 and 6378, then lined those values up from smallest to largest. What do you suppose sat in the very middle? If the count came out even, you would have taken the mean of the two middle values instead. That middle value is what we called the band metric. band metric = 15.0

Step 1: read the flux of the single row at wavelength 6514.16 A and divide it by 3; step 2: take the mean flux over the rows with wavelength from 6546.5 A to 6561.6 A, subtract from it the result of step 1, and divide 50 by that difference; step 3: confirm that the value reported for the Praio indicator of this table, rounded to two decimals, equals 4.96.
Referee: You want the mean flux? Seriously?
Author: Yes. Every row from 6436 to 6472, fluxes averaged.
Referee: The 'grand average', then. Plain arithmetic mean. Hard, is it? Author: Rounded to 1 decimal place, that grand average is 14.7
